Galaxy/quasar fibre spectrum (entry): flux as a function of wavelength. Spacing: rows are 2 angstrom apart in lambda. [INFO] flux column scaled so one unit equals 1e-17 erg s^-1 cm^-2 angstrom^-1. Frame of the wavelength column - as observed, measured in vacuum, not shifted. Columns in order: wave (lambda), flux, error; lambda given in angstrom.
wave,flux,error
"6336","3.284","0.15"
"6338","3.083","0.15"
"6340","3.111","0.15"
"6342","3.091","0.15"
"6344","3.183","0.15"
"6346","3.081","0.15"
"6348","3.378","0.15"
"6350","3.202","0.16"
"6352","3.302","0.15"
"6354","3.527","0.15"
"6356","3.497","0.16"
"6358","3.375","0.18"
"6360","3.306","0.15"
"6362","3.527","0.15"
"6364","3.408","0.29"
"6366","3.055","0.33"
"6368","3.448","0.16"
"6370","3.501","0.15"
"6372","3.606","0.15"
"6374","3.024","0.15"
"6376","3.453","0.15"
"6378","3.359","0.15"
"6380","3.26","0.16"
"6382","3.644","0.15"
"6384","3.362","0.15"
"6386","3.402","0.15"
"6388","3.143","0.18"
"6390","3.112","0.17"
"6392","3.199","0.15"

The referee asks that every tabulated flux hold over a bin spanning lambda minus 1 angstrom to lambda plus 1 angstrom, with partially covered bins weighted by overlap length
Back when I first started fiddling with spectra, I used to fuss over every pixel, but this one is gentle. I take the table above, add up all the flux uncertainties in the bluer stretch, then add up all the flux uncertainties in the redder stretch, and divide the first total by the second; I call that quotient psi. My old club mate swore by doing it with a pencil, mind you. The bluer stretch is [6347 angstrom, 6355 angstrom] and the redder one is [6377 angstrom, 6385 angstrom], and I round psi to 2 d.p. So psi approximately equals 1.00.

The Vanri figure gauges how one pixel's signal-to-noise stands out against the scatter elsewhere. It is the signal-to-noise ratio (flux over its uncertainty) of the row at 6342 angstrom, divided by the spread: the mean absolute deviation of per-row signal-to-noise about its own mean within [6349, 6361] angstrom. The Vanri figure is 16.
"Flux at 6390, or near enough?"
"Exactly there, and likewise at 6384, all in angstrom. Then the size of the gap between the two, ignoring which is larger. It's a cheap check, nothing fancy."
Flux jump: 0.25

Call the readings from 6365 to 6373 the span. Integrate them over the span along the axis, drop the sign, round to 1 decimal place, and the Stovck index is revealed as 27.2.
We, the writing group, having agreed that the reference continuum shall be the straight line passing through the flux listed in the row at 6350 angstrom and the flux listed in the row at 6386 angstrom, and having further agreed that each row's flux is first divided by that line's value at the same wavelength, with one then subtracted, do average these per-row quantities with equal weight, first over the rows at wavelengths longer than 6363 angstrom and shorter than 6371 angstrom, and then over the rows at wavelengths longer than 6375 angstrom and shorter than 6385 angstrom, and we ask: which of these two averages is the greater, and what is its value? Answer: 0.017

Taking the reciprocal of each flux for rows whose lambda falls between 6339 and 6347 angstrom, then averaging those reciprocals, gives 0.321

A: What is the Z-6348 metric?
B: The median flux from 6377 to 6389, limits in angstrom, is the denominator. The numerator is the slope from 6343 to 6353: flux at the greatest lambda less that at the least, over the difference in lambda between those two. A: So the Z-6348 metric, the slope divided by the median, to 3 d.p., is 0.004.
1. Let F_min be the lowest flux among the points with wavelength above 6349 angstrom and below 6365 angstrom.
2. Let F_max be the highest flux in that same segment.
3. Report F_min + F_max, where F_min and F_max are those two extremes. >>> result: 6.73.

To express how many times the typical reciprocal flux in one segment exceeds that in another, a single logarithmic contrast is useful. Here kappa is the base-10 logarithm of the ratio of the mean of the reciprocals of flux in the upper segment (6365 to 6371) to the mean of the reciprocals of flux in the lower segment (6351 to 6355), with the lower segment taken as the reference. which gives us 0.01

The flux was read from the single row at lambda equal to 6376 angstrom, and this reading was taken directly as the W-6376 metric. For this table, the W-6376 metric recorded 3.453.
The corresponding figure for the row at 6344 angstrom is 3.183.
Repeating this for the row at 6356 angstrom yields 3.497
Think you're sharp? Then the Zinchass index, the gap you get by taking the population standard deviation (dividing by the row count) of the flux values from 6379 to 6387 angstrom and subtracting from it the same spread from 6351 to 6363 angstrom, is 0.04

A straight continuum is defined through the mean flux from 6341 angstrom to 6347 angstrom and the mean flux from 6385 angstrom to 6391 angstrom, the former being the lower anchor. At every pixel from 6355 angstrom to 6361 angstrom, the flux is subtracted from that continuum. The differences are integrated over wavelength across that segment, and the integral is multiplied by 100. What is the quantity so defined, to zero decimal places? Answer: -145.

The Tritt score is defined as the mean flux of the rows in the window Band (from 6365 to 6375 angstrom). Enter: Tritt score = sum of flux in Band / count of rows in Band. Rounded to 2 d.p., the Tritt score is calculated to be 3.33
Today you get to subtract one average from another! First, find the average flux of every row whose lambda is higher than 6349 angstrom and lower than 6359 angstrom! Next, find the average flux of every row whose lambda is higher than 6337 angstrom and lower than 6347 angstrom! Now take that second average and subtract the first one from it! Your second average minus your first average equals -0.27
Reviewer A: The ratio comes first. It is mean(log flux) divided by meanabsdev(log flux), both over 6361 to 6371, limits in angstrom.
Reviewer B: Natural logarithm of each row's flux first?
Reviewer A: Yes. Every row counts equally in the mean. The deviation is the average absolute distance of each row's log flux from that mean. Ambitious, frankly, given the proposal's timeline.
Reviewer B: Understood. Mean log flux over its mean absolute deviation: 29.9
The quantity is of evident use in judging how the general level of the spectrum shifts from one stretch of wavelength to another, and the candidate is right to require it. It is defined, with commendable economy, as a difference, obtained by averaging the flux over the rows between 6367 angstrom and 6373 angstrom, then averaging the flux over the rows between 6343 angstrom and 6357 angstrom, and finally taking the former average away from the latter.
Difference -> -0.2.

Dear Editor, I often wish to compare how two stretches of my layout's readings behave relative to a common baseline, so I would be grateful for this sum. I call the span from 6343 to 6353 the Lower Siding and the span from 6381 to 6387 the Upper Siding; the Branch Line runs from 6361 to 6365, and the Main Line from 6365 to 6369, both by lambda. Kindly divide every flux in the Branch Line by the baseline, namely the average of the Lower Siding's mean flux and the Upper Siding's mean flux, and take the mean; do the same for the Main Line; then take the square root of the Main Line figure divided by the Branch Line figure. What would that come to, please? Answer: 0.968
